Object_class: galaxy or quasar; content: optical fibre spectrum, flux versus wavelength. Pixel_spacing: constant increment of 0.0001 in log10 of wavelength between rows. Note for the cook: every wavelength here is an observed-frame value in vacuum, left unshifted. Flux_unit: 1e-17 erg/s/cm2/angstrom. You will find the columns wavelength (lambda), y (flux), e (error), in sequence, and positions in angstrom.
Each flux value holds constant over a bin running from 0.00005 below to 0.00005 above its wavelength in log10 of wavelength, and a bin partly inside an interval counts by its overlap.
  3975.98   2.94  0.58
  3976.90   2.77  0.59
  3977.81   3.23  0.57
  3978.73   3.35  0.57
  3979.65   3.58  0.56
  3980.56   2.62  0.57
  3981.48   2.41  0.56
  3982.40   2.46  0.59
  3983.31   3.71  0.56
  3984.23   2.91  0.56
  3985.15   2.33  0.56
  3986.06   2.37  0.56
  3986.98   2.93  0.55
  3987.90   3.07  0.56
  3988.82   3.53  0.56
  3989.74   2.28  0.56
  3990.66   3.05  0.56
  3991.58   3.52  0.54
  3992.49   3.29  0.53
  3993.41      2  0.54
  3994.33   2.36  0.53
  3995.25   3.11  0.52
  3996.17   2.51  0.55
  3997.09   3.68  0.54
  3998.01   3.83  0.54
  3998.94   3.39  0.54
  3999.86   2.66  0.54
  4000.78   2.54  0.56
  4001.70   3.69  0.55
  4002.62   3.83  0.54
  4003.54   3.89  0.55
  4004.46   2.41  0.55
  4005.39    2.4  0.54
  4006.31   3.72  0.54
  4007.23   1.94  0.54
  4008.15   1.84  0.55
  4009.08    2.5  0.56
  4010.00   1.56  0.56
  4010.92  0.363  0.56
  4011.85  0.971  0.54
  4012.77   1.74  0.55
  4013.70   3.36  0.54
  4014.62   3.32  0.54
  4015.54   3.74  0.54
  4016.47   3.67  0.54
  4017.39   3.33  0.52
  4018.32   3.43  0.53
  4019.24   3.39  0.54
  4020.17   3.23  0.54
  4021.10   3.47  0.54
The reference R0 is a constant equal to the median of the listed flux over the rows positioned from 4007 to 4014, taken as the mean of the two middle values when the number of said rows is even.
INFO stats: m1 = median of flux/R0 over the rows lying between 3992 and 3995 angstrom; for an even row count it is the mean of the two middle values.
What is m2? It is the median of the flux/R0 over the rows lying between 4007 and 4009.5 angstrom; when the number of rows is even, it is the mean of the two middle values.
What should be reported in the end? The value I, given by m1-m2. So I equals 0.2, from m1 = 1.3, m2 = 1.08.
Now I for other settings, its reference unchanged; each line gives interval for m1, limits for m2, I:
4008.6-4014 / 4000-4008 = -0.8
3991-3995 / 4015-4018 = -0.5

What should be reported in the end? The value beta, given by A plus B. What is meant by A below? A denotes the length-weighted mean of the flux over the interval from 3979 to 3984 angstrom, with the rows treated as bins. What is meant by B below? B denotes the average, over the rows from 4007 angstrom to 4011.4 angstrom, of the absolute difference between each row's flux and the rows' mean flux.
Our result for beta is 3.5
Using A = 3.0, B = 0.54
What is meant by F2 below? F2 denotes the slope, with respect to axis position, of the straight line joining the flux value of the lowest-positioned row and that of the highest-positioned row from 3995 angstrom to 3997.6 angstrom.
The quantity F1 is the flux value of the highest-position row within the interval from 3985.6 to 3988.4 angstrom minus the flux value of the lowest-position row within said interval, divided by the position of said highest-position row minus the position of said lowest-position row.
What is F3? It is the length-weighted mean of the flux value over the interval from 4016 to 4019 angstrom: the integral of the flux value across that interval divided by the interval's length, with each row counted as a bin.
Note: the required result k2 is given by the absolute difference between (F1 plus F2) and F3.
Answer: 2.8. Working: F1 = 0.4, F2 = 0.3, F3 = 3.47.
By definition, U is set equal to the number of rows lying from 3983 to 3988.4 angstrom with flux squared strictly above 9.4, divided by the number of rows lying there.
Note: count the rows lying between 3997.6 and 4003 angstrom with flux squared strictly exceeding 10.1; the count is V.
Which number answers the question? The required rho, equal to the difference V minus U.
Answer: 4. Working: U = 0.3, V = 4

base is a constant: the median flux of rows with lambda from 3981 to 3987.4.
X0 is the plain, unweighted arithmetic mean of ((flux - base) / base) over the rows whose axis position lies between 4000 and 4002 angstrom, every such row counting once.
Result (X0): 0.27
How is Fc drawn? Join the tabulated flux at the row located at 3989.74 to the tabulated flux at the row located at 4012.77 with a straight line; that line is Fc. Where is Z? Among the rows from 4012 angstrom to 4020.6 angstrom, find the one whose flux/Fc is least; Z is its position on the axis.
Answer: 4012.77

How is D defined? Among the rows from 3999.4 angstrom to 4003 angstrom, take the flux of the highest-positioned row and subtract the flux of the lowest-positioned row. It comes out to 1.2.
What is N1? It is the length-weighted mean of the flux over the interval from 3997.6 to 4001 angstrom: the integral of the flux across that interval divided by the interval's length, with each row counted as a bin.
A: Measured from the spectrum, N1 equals 3.1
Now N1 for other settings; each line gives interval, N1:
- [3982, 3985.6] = 2.9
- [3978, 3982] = 3.0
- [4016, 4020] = 3.4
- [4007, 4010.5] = 1.9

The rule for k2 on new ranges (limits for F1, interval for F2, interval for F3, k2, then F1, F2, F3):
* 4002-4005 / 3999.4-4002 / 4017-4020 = 3.6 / -0.8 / 0.6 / 3.37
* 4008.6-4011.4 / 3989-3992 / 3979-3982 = 3.4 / -1.2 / 0.7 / 2.89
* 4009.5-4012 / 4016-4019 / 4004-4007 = 3.2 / -0.3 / -0.1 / 2.77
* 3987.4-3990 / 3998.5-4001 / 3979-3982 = 3.8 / -0.4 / -0.5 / 2.89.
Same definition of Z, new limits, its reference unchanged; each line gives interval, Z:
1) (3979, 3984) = 3981.48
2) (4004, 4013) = 4010.92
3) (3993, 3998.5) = 3993.41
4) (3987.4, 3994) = 3993.41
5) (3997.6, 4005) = 4004.46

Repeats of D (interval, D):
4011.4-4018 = 2.4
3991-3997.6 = 0.2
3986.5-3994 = -0.9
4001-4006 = -1.3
